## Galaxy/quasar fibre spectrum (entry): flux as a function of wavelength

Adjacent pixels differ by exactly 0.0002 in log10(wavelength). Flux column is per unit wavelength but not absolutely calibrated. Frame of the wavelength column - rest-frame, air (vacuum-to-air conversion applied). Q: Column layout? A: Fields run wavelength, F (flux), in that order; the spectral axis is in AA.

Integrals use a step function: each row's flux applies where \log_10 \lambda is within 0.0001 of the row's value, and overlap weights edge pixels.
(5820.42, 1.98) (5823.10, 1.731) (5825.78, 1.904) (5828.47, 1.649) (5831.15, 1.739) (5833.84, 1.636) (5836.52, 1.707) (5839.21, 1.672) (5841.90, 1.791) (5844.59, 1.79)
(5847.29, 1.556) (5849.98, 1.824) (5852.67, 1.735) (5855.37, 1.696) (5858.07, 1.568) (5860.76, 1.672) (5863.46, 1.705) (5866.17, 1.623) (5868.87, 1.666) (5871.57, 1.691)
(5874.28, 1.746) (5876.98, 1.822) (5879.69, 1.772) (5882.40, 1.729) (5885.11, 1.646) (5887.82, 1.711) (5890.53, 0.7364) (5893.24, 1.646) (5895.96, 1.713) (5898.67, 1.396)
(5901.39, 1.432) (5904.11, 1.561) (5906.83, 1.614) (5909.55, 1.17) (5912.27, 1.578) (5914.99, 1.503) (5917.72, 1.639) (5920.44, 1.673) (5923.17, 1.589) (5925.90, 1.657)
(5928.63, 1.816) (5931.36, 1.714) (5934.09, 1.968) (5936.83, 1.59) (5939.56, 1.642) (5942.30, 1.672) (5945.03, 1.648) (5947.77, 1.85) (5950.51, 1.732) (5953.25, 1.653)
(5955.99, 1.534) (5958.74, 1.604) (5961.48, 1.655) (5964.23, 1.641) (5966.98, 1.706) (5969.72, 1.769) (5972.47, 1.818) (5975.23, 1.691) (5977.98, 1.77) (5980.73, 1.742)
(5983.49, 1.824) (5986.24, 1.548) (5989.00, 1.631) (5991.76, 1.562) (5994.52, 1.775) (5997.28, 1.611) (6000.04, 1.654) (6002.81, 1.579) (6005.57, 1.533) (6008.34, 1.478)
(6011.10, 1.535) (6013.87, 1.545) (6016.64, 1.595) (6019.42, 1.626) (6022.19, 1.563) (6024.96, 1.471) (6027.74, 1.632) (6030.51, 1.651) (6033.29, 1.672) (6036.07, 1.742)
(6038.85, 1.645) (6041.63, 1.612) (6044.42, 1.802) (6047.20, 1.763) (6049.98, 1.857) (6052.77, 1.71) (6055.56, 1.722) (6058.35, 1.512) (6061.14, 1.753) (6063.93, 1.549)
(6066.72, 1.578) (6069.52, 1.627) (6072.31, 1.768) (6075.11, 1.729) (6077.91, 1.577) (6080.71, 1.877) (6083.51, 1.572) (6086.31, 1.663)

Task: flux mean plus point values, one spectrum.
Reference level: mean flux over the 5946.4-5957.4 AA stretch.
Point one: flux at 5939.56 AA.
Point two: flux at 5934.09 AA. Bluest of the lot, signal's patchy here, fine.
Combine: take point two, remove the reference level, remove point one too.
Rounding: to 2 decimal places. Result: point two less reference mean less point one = -1.37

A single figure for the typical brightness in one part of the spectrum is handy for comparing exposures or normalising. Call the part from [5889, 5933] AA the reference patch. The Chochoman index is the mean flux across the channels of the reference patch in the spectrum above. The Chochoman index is 1.53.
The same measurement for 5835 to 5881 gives 1.71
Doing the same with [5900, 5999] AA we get 1.66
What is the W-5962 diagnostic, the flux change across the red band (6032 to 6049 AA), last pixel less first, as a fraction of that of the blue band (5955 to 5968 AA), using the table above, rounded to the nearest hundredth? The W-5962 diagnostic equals 0.53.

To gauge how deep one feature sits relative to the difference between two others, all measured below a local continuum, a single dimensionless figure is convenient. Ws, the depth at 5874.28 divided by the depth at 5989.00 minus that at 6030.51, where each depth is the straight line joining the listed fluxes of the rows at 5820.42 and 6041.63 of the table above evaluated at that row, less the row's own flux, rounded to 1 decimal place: 1.6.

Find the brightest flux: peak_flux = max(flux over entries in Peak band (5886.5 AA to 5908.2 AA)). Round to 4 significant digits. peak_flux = 1.713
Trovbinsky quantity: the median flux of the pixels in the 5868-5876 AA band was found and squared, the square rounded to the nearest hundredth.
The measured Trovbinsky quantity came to 2.86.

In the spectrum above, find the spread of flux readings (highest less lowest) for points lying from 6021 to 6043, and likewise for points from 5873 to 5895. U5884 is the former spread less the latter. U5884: -0.81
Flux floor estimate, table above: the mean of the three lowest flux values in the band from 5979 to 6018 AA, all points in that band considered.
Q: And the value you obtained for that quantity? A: 1.52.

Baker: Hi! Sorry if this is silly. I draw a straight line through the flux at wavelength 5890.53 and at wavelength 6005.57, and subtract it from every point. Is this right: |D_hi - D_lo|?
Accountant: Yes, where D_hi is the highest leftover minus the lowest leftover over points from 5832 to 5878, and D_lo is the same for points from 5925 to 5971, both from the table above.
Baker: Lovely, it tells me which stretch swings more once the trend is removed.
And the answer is 0.25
